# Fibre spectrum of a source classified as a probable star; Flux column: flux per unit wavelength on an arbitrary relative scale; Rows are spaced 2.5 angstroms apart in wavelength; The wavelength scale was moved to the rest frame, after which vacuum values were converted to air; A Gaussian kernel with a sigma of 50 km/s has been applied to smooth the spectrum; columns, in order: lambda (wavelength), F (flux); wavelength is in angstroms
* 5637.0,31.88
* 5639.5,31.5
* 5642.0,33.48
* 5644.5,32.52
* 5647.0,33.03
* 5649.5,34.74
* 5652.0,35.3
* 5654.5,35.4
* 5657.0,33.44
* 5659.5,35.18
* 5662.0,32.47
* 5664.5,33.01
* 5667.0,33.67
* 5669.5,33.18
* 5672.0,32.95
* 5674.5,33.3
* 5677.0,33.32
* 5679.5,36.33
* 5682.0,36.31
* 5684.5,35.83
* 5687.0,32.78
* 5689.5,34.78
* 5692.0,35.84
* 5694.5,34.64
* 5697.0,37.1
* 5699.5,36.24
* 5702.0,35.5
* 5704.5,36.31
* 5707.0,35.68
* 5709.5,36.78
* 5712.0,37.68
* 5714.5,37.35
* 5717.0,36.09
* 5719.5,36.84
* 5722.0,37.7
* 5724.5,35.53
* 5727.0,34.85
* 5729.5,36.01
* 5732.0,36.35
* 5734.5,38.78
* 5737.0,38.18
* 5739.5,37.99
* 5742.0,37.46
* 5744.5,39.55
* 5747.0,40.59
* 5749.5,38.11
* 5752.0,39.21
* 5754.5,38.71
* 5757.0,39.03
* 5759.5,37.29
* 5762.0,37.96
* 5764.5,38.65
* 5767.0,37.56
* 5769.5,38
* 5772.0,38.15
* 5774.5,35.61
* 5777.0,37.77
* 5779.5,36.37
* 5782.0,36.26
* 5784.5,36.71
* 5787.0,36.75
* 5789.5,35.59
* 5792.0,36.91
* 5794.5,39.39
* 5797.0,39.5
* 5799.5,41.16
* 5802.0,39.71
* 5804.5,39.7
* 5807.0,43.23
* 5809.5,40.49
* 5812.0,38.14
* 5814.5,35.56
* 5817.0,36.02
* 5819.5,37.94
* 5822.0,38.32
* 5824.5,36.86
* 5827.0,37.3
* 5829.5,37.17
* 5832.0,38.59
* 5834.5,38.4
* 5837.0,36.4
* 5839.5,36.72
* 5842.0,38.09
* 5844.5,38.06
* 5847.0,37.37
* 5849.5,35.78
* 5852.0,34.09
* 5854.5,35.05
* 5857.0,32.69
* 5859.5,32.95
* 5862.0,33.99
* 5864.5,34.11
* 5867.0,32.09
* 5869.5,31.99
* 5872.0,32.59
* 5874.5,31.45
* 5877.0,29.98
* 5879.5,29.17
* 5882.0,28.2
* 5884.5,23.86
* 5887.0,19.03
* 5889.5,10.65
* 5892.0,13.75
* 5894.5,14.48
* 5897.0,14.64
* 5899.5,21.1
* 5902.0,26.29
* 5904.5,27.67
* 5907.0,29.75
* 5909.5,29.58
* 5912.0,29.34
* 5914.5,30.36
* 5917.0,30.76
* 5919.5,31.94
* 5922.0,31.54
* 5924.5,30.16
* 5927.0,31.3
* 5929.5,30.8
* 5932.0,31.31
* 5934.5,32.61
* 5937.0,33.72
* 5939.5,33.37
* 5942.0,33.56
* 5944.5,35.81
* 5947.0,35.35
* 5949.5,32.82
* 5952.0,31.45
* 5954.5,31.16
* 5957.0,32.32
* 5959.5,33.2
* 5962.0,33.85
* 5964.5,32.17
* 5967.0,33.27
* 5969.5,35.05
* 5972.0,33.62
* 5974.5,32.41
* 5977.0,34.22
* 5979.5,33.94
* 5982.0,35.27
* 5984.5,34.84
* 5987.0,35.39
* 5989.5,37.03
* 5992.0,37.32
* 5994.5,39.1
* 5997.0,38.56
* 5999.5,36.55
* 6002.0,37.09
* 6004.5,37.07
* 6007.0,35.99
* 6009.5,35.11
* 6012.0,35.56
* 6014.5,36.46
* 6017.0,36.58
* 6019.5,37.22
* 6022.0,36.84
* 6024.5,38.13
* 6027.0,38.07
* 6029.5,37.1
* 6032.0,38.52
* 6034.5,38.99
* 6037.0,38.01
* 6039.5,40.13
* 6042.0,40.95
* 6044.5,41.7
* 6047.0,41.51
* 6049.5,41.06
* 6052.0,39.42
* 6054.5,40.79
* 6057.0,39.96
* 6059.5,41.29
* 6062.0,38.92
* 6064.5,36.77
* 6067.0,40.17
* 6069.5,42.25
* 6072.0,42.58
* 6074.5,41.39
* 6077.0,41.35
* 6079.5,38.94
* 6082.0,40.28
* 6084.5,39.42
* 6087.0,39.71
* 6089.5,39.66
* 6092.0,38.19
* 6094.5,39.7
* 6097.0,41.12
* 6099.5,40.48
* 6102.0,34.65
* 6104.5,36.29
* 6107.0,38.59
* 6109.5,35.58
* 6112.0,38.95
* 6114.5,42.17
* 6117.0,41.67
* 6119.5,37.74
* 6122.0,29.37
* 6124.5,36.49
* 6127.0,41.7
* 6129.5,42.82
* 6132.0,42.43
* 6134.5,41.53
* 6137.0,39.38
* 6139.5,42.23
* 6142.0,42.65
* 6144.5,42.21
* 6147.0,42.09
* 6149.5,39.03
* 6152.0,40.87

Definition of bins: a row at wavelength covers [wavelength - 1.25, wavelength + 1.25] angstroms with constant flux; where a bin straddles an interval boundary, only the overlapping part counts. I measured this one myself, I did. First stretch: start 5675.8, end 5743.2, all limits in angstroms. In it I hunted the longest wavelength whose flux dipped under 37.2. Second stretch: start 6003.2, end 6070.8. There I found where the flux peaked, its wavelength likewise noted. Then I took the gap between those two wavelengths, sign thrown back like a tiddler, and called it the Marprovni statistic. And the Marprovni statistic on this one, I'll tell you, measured 337.5 angstroms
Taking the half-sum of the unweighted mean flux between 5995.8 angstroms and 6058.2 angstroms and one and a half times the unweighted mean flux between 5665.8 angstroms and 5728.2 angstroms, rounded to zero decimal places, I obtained 46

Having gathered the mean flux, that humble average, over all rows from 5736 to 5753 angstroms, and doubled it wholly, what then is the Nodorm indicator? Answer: 77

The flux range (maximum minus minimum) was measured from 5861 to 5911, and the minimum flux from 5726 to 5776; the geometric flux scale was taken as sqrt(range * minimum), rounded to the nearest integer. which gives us 29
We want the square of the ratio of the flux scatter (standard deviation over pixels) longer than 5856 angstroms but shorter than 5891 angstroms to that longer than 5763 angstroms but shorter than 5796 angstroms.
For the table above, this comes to 33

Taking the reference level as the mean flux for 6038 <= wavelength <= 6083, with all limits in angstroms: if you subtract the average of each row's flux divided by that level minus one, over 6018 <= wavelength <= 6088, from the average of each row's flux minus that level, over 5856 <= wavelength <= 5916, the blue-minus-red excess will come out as -14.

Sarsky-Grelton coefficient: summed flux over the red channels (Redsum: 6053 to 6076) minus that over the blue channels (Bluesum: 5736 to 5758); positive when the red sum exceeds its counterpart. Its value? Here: 15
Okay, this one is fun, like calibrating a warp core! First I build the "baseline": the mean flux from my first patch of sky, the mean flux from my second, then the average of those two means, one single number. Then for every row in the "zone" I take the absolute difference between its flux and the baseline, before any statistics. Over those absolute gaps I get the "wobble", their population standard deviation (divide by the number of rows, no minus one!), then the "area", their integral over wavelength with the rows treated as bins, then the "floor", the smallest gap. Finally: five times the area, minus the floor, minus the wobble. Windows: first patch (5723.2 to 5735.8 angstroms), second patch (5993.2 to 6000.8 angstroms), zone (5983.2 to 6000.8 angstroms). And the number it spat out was 104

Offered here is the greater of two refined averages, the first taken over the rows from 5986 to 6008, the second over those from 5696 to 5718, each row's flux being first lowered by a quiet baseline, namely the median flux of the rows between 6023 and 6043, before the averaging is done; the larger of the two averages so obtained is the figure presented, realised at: -1.2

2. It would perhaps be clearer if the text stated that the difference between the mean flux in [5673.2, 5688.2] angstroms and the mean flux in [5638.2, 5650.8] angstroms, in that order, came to 1.6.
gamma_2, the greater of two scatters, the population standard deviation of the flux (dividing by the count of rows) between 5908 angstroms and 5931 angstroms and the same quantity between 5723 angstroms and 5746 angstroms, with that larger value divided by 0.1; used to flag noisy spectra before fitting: 15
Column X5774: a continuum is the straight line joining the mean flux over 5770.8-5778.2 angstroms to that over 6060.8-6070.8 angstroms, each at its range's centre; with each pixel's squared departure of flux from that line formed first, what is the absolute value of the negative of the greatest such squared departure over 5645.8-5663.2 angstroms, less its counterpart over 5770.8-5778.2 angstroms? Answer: 17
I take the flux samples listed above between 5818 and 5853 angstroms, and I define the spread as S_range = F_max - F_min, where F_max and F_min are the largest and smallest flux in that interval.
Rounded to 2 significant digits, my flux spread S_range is 4.5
